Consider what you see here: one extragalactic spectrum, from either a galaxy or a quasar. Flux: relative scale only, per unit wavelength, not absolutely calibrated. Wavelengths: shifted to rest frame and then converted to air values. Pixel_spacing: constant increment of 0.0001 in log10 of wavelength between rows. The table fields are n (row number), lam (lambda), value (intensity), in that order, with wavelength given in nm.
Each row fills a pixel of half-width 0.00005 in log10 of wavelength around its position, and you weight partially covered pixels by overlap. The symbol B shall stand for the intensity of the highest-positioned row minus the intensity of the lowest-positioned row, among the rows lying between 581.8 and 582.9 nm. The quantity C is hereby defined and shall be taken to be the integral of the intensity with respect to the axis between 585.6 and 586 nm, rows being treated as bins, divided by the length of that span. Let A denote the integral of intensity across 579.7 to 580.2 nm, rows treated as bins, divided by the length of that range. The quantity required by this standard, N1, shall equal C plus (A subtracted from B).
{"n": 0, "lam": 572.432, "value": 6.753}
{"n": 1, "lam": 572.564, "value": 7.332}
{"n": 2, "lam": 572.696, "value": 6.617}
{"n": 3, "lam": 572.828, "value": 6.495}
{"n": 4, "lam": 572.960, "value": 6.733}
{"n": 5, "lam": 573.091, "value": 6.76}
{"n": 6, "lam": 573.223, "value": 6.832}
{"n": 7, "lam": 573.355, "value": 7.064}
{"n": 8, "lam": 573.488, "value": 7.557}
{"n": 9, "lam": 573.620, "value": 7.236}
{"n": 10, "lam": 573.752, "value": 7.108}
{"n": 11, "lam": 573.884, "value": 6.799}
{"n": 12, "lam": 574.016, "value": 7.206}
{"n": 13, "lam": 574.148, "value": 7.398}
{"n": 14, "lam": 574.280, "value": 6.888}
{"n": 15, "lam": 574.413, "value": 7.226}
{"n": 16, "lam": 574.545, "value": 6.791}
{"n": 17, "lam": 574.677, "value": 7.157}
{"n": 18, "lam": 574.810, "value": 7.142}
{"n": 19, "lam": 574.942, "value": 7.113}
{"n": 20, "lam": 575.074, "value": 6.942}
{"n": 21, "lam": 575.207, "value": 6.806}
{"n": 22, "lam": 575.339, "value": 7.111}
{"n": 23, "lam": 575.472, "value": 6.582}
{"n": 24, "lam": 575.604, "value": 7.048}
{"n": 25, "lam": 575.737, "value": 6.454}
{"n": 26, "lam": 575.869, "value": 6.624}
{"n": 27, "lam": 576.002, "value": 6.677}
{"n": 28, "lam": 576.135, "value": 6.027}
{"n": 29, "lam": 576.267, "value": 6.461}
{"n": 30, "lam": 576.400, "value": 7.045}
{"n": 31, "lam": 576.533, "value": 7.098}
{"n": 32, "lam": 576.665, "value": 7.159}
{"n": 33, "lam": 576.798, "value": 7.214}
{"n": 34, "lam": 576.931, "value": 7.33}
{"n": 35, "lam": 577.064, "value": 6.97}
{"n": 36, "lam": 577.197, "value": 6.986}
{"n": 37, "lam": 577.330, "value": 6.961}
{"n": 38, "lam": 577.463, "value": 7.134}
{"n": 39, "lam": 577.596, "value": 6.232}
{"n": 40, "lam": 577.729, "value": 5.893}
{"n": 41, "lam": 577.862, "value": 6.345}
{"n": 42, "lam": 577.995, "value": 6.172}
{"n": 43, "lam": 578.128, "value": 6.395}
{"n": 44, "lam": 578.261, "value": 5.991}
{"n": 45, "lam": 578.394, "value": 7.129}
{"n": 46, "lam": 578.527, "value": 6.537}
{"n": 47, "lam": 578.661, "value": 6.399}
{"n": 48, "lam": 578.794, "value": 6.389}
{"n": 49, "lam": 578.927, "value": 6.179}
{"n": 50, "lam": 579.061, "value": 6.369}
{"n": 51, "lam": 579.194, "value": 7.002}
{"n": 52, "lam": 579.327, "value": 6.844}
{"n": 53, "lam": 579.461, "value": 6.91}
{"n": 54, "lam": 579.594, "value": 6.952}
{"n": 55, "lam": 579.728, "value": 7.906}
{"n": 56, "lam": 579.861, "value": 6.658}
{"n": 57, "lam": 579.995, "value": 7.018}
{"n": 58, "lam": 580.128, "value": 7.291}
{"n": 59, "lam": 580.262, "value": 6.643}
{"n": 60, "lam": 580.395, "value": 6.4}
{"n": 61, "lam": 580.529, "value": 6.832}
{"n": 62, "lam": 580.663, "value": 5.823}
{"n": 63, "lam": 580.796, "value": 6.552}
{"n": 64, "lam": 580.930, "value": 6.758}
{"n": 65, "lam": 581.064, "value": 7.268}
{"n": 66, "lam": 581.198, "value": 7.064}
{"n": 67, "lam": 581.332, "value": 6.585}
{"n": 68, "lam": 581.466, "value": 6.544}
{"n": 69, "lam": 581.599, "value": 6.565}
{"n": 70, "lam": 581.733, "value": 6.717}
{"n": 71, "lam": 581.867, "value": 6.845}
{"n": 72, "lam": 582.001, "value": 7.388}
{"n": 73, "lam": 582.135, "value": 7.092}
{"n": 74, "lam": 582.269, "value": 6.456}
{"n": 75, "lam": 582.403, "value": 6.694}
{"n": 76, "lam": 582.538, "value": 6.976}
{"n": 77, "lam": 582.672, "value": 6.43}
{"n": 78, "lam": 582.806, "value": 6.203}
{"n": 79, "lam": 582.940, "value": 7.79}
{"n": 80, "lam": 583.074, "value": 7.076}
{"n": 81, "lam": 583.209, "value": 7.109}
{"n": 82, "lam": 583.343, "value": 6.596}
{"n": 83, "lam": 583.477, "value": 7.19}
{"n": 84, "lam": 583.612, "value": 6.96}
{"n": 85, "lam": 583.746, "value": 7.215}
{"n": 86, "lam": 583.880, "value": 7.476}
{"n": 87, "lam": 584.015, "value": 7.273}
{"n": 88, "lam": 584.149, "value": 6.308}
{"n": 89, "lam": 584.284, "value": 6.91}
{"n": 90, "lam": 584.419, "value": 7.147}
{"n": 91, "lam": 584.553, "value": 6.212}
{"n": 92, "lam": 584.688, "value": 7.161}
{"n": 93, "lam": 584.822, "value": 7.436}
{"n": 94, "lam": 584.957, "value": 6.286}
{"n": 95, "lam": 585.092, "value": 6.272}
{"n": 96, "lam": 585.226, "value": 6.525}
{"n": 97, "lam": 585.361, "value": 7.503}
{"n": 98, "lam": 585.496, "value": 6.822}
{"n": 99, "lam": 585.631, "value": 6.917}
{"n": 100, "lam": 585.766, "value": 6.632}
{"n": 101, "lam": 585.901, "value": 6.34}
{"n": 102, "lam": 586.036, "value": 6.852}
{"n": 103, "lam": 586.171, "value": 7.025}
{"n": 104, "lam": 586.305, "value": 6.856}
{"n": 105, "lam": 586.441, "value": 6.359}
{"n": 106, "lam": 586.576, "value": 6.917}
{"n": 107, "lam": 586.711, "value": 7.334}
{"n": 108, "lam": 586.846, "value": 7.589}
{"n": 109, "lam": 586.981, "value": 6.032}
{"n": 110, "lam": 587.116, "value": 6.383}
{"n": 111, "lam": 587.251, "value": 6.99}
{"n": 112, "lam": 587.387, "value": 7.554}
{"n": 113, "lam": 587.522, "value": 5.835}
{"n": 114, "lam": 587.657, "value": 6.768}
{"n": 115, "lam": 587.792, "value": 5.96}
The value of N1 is -1.19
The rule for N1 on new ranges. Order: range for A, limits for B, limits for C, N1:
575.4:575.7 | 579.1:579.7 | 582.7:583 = 0.09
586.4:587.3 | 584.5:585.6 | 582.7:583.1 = 0.77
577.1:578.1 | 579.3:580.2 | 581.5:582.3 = 0.76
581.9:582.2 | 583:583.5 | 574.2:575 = -0.03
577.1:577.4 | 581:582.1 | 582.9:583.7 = 0.25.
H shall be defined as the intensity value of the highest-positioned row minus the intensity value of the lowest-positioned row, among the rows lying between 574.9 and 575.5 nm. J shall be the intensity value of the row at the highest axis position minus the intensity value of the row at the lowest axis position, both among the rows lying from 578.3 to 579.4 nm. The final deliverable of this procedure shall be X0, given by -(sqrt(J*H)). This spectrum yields -0.389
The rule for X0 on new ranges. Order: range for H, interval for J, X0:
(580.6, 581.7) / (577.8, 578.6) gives -0.377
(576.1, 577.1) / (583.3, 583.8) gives -0.764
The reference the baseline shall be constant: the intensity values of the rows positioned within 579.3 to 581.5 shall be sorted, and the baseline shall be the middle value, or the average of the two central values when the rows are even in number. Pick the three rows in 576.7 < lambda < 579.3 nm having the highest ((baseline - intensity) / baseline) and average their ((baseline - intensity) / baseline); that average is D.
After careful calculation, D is 0.119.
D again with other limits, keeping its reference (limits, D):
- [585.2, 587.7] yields 0.112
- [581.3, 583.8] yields 0.069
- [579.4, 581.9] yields 0.084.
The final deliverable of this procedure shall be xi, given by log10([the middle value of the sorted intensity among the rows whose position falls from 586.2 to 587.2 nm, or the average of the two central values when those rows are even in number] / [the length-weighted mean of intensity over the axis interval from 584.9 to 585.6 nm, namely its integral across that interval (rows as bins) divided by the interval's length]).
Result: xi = 0.010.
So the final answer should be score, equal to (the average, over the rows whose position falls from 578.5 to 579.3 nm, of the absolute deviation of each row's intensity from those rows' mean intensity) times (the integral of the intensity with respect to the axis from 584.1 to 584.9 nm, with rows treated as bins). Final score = 1.1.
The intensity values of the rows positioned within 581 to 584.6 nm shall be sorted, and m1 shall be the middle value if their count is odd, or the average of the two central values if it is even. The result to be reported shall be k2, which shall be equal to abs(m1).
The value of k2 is 6.96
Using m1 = 6.96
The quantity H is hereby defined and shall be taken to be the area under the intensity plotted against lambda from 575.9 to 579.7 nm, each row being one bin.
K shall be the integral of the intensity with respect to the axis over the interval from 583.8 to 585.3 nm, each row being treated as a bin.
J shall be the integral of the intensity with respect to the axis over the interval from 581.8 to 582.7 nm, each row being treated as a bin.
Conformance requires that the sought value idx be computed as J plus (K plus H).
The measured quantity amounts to 42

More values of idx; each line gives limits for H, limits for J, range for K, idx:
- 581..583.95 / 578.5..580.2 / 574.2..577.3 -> 53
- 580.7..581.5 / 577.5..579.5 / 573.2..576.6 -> 42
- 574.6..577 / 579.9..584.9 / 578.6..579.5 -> 57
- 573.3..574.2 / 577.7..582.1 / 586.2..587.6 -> 45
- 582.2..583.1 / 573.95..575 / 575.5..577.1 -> 25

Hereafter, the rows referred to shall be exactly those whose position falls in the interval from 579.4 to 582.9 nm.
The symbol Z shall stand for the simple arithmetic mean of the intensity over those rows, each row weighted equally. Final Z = 6.79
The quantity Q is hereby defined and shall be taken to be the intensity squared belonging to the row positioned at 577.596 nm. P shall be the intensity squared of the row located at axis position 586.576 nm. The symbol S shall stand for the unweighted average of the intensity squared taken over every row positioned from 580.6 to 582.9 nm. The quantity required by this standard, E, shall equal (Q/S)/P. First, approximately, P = 48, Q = 39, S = 45.1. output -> 0.0180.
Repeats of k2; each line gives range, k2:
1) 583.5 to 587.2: 6.91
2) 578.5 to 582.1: 6.72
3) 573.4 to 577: 7.10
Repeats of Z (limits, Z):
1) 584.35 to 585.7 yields 6.83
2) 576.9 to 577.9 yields 6.73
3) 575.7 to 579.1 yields 6.62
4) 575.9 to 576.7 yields 6.74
